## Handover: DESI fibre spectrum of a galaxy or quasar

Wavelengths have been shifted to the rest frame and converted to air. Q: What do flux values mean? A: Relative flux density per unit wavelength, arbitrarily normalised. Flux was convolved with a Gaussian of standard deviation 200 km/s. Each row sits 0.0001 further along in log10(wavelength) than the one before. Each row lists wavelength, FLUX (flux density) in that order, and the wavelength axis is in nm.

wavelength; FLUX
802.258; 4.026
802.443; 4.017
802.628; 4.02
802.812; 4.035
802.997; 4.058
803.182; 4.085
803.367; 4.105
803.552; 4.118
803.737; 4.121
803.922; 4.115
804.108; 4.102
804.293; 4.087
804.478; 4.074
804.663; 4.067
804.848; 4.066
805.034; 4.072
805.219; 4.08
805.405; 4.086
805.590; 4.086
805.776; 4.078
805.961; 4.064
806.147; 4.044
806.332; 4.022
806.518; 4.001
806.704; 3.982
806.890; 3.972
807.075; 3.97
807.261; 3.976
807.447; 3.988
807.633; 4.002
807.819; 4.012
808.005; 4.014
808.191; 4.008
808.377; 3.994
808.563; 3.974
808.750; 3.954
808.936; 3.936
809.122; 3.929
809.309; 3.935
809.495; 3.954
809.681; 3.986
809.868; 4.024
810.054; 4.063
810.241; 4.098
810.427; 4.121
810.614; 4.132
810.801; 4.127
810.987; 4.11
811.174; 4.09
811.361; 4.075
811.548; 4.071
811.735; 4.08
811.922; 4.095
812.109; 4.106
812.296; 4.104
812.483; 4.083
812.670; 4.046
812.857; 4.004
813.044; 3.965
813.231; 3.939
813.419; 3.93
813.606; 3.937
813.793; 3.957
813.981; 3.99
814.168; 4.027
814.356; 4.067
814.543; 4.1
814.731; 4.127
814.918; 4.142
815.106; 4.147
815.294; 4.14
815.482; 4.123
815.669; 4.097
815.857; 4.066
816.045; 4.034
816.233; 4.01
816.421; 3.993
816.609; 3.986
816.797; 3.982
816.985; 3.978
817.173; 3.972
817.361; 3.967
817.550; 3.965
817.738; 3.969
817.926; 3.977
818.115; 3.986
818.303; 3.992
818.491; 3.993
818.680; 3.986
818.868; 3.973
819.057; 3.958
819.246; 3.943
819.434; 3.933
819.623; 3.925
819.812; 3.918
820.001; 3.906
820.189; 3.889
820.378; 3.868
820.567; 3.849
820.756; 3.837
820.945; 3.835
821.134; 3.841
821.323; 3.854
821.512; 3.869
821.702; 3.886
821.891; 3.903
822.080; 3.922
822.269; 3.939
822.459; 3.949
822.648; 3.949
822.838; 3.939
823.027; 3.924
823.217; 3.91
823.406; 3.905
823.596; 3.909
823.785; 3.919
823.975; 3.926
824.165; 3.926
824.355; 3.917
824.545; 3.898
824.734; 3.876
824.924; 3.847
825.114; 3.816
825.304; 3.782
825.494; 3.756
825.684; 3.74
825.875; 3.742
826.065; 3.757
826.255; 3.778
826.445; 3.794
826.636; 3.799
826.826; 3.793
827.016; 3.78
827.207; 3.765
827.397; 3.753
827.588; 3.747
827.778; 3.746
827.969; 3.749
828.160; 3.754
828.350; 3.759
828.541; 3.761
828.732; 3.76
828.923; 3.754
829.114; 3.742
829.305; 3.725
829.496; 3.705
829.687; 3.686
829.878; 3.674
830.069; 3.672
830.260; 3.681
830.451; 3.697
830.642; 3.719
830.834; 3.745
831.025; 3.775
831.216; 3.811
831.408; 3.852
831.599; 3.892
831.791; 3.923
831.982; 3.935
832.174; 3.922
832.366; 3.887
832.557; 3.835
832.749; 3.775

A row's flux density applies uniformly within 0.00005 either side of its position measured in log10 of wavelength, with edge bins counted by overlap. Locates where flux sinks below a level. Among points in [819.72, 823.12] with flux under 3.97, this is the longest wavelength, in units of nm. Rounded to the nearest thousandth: 823.027 nm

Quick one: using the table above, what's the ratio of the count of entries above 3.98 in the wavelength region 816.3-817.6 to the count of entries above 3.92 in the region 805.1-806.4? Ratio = 0.43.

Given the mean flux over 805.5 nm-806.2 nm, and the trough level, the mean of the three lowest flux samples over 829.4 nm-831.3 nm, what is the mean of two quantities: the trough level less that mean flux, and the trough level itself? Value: 1.64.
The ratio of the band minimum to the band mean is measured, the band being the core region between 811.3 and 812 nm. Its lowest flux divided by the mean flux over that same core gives 0.998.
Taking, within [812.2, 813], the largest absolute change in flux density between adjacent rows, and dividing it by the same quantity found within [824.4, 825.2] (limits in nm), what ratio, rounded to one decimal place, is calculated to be 1.4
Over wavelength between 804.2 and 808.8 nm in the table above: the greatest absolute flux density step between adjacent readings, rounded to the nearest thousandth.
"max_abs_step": 0.022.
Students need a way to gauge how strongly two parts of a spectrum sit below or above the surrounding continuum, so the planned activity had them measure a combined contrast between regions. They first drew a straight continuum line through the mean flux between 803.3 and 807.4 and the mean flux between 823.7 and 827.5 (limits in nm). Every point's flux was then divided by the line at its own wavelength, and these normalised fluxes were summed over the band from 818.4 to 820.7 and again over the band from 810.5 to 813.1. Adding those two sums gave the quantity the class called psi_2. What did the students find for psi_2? 26.5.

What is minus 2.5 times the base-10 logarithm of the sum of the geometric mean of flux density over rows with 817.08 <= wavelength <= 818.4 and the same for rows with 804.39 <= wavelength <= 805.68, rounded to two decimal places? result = -2.26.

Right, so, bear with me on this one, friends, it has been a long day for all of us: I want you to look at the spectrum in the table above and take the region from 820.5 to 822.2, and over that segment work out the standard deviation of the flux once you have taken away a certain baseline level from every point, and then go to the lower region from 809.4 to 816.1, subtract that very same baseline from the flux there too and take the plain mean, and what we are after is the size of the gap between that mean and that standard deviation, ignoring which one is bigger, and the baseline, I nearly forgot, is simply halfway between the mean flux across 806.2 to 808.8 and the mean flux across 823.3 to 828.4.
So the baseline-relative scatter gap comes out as 0.13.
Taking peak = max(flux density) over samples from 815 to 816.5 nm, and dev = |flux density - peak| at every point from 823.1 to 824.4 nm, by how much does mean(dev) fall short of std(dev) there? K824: -0.223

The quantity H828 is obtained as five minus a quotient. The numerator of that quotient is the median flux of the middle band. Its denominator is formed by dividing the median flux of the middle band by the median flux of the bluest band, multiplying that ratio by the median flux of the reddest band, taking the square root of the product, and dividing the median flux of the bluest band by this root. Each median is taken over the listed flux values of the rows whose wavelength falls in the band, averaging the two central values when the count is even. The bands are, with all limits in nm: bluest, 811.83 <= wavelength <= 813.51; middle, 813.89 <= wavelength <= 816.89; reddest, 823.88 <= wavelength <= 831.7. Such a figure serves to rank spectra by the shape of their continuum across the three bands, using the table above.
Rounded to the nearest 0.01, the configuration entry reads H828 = 3.05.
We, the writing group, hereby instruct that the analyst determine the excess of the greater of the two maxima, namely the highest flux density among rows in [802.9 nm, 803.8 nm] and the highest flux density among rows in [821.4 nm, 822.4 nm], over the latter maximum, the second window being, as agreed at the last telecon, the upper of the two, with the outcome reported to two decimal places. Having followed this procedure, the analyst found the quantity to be 0.18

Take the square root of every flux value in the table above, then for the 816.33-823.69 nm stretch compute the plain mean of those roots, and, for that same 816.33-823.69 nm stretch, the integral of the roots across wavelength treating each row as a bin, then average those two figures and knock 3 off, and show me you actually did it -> 5.3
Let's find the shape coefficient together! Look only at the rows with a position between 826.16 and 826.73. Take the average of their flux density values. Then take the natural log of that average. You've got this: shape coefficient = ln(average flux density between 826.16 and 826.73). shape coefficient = 1.33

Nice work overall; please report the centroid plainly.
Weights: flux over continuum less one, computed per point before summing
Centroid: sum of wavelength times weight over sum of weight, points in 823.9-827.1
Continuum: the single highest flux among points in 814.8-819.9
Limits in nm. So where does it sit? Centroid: 825.64 nm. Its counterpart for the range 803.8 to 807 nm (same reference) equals 805.76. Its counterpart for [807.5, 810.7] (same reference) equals 808.91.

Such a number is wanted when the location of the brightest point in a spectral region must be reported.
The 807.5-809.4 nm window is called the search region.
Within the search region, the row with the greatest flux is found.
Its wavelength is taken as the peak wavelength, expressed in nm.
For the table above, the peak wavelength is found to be 808.005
